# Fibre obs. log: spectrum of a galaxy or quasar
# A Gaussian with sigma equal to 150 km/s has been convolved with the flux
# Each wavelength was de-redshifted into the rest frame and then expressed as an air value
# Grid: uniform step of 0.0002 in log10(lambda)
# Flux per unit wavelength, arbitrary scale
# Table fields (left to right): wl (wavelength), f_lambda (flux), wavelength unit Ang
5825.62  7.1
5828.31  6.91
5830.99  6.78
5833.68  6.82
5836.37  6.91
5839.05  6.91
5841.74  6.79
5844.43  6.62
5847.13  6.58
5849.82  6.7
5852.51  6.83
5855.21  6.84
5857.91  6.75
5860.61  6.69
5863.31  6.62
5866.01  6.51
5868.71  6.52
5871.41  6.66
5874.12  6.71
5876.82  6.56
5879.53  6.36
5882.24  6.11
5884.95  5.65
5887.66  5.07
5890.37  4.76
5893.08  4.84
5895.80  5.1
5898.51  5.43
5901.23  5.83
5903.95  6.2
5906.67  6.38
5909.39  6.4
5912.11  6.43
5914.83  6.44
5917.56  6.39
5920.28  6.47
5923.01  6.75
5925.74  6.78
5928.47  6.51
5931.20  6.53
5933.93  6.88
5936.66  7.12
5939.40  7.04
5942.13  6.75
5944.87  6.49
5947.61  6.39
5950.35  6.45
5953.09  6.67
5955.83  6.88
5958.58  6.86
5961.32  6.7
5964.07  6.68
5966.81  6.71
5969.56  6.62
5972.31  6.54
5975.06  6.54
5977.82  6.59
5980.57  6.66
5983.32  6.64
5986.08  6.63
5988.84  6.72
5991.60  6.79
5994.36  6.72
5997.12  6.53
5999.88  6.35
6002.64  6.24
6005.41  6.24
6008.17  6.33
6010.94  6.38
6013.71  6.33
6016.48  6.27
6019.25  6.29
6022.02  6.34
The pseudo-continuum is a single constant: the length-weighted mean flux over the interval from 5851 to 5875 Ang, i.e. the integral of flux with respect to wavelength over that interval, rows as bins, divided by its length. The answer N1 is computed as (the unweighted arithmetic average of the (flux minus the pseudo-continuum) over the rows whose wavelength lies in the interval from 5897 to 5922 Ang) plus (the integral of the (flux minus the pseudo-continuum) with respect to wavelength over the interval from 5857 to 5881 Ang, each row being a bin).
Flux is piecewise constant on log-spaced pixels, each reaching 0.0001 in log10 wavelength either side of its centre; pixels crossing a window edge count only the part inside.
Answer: -3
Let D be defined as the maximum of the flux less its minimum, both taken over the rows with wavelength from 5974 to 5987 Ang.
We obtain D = 0.12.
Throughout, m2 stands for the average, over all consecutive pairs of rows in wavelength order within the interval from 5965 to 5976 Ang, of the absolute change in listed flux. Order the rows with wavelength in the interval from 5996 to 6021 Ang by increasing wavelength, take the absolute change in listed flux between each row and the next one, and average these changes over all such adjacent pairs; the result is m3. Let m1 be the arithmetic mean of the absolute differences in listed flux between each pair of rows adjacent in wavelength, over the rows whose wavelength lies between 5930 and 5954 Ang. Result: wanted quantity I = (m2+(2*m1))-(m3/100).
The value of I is 0.5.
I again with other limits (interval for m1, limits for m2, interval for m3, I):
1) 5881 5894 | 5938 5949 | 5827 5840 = 0.9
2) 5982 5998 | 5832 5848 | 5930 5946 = 0.3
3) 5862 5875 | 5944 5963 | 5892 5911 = 0.3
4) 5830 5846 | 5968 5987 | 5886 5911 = 0.2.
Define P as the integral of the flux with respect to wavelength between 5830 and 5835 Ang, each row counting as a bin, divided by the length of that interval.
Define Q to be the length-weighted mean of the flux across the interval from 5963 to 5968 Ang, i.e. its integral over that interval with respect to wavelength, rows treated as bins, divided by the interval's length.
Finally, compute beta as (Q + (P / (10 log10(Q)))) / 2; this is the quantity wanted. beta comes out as 3.76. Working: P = 6.80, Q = 6.70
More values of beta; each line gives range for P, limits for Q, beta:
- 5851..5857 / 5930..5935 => 3.76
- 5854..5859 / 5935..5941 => 3.93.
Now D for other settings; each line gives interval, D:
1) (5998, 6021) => 0.14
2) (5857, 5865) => 0.13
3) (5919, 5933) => 0.31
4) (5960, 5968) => 0.03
